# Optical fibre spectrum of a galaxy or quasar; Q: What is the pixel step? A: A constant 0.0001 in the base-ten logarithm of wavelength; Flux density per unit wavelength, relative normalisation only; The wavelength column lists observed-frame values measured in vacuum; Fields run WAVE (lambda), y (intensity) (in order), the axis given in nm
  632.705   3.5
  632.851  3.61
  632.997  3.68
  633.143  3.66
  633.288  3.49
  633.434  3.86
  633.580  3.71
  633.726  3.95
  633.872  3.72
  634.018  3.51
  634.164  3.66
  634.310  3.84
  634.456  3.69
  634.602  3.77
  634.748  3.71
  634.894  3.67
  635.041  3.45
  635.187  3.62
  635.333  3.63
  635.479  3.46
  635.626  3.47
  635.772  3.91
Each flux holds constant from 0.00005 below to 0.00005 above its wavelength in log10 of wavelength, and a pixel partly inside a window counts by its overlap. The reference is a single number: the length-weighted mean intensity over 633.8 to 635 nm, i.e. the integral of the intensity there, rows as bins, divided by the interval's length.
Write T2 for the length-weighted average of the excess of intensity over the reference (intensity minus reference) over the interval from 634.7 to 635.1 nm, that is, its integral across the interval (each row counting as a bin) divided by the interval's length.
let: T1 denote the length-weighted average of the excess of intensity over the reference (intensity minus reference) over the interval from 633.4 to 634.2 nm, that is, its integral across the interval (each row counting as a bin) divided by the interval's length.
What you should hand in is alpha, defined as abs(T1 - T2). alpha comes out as 0.12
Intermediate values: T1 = 0.04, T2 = -0.08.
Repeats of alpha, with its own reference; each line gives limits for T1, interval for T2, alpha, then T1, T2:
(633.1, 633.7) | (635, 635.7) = 0.17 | 0.01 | -0.16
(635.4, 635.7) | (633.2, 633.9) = 0.28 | -0.22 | 0.06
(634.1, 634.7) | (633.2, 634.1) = 0.03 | 0.05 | 0.02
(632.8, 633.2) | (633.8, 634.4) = 0.03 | -0.04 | -0.01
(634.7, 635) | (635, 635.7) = 0.13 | -0.03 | -0.16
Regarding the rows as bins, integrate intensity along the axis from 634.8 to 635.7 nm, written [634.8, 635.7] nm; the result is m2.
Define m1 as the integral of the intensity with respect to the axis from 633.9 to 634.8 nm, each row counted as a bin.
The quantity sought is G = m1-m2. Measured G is 0.13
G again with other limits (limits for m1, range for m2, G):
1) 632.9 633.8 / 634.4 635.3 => 0.06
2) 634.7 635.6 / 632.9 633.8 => -0.13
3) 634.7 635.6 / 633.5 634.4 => -0.14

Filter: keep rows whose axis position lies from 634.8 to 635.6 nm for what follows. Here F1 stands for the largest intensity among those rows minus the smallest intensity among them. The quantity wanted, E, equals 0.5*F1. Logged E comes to 0.11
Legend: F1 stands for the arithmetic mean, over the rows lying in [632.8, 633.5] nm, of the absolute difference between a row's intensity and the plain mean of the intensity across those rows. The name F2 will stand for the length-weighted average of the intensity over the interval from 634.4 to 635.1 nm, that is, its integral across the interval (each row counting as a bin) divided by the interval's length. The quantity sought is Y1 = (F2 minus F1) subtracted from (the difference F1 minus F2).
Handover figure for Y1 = -7.14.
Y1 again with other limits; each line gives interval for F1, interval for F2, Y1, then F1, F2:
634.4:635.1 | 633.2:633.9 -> -7.33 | 0.083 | 3.75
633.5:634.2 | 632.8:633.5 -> -7.12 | 0.100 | 3.66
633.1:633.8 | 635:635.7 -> -6.79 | 0.137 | 3.53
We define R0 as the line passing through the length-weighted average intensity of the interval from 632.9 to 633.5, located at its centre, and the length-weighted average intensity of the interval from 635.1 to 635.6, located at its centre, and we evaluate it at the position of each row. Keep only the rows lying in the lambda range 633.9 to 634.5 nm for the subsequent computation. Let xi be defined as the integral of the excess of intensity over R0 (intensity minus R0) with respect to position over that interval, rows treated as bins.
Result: 0.036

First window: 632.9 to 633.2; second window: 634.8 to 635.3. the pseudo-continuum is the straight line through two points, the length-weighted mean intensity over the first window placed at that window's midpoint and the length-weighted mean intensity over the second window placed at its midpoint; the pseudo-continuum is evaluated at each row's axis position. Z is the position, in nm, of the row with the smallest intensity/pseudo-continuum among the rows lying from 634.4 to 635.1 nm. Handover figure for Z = 635.041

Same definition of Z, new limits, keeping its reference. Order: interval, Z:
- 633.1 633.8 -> 633.288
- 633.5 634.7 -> 634.018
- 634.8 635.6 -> 635.041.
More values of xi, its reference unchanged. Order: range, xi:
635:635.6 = -0.013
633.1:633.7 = 0.026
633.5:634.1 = 0.051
